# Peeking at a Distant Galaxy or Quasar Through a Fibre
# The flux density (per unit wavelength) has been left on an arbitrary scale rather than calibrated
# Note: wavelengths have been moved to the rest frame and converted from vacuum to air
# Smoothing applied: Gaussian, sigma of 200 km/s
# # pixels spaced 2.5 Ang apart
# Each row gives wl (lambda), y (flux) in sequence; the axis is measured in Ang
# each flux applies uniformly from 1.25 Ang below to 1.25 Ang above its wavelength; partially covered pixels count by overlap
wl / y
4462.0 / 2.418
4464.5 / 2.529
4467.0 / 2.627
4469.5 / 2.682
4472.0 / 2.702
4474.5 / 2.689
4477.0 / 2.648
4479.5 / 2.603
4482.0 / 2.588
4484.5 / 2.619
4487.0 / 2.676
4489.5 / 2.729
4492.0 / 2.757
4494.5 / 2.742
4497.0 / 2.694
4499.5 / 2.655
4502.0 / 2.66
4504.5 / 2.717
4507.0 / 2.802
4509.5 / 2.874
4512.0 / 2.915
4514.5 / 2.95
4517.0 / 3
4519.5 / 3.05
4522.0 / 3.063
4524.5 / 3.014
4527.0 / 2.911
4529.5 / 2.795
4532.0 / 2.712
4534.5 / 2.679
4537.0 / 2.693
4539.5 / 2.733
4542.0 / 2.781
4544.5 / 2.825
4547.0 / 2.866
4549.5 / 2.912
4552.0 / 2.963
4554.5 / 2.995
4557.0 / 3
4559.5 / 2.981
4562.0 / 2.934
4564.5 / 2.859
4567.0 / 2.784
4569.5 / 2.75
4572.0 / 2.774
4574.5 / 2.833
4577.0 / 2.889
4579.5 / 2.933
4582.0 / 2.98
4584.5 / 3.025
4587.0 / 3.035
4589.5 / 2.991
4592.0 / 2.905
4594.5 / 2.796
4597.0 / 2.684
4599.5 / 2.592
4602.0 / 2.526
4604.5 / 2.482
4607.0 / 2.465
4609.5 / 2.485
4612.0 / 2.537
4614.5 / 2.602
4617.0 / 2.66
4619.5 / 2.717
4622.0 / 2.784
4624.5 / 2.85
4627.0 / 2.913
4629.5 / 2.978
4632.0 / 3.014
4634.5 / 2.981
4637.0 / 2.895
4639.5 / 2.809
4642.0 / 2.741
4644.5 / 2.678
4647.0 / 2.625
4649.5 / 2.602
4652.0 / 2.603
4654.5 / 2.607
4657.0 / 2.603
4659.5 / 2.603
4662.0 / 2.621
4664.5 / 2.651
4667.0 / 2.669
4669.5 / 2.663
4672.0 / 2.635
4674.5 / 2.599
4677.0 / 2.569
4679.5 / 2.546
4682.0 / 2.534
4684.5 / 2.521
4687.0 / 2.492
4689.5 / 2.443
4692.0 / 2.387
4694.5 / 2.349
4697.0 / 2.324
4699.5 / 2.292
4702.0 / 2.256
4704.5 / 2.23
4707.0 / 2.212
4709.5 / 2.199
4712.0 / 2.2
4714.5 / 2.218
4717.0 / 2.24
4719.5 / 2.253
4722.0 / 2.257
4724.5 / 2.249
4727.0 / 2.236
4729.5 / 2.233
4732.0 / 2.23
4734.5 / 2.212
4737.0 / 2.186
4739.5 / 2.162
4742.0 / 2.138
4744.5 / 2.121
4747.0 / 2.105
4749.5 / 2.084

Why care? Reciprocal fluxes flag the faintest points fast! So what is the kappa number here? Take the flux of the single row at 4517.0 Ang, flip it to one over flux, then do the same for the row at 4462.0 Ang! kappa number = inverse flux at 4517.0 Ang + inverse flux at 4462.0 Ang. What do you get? 0.75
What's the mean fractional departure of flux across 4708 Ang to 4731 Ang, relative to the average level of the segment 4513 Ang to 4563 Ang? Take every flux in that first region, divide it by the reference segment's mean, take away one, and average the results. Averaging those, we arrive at -0.23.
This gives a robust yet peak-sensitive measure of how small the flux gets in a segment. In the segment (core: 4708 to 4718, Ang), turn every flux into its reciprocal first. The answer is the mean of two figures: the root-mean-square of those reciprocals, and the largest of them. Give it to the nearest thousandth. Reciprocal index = 0.453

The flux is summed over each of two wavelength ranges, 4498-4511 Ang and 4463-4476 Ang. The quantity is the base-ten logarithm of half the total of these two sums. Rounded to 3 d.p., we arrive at 1.129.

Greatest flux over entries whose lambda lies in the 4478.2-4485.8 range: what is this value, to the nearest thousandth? 2.619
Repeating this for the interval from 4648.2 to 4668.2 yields 2.669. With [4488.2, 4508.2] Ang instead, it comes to 2.802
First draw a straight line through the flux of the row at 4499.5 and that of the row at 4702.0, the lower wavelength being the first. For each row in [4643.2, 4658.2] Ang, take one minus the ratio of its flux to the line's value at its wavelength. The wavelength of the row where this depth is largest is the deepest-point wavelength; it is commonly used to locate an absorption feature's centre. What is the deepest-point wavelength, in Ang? 4649.5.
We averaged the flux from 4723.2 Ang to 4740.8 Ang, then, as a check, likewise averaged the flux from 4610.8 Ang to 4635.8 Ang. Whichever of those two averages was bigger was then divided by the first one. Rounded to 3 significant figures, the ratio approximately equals 1.27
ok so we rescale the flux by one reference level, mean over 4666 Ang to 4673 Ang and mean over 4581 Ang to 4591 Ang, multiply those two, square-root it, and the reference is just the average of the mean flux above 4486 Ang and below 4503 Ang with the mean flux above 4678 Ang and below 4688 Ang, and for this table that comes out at 1.08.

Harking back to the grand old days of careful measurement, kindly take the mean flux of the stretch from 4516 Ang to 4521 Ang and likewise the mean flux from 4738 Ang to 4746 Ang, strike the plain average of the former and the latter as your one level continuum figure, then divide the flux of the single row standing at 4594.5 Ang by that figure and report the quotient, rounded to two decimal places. 1.08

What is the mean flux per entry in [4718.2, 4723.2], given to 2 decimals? 2.25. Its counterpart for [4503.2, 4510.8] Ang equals 2.80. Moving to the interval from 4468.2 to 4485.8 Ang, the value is 2.65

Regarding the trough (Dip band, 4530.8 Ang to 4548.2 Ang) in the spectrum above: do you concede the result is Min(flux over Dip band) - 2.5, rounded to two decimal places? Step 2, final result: 0.18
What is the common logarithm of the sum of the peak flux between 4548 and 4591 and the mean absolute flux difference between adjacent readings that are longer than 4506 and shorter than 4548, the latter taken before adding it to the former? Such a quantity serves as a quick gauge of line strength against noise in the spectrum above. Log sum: 0.49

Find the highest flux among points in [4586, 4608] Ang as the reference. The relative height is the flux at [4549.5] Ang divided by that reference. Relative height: 0.959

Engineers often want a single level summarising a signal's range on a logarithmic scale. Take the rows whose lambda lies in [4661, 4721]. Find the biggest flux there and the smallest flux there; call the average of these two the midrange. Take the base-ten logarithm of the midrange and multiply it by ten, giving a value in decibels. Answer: 3.86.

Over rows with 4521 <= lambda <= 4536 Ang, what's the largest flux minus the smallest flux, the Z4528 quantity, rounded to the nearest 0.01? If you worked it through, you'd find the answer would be 0.38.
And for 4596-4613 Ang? 0.22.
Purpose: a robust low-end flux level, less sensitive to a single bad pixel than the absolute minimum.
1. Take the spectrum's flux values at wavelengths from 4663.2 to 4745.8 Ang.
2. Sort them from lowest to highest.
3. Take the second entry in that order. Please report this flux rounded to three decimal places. 2.138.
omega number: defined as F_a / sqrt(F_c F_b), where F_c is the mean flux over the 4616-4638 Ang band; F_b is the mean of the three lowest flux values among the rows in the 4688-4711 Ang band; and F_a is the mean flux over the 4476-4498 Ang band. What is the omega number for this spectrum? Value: 1.06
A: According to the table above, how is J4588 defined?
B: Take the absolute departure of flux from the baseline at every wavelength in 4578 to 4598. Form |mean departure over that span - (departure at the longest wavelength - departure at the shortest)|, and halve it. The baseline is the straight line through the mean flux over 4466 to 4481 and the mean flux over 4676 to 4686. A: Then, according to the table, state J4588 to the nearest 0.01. 0.28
